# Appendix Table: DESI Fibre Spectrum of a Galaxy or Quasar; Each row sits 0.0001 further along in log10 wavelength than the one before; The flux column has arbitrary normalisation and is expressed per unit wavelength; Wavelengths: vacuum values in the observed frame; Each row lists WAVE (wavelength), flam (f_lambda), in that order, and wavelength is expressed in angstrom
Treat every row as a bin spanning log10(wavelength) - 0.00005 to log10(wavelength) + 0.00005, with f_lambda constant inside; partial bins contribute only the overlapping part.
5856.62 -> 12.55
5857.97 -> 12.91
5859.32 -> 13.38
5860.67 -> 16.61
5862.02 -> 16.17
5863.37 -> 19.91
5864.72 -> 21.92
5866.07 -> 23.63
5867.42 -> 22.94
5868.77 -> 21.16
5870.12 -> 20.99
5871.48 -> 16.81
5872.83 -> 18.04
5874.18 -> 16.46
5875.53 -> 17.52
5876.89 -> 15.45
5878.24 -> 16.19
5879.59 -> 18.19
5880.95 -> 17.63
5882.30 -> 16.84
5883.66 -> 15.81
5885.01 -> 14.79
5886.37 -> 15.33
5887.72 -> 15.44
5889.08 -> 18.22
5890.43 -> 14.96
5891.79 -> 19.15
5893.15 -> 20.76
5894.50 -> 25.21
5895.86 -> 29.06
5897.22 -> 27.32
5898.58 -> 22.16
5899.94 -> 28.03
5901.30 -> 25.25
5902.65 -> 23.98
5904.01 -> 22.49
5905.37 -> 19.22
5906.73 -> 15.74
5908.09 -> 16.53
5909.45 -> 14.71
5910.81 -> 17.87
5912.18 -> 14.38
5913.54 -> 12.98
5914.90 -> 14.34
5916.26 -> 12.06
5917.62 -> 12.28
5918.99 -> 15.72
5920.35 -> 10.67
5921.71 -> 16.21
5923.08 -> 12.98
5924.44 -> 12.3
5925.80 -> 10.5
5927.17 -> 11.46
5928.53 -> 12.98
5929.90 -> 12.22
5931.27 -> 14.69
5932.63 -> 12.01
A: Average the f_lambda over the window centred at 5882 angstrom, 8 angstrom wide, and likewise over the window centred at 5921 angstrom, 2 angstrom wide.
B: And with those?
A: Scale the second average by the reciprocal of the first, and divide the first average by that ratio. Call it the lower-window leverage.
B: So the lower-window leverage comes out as 20.4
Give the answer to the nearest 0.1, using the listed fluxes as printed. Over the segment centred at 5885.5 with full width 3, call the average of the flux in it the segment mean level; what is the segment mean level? 15.1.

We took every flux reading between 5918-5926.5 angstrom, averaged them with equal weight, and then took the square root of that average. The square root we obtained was 3.61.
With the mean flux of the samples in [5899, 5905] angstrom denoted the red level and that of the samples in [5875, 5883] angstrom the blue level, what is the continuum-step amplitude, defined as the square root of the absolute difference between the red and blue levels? 2.8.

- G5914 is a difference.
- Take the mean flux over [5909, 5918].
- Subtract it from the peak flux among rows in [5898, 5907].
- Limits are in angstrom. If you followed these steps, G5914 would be 14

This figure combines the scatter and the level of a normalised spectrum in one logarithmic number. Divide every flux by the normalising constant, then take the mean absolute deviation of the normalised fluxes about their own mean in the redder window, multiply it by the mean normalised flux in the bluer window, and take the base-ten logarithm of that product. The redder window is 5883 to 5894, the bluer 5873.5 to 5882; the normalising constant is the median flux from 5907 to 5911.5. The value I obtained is -0.92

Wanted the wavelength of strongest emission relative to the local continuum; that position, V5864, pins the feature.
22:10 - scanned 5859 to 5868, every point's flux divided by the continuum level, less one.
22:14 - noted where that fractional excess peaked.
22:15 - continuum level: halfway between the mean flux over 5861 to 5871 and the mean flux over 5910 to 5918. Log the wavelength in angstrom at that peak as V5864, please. 5866.07 angstrom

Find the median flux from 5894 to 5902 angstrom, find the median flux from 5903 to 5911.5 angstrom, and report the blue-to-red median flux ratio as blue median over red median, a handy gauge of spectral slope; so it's 1.5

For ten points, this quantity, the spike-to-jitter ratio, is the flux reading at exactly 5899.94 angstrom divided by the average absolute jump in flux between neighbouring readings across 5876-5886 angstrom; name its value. 27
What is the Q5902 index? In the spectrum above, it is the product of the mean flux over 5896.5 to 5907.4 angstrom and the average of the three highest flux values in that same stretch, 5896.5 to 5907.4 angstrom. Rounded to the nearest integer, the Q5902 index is 619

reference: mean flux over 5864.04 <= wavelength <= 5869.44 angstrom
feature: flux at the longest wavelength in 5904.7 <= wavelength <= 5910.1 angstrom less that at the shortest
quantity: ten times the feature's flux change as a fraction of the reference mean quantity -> -2.0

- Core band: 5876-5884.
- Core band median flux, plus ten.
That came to 27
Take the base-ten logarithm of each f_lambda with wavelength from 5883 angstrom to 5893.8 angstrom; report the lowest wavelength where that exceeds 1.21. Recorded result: 5889.08 angstrom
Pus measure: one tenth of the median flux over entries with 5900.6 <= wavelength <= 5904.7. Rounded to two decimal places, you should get 2.40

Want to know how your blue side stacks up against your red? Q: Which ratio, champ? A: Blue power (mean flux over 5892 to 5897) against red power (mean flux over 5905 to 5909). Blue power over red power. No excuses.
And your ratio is 1.5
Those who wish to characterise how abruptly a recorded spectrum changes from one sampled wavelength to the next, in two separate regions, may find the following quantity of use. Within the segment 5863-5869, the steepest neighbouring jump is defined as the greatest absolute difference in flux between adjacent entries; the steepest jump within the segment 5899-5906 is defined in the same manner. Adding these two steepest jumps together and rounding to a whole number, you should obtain 5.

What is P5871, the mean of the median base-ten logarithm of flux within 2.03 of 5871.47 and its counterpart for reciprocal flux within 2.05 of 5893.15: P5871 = 0.65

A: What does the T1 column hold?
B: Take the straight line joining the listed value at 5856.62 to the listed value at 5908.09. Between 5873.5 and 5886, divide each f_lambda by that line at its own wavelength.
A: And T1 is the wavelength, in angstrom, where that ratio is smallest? 5885.01 angstrom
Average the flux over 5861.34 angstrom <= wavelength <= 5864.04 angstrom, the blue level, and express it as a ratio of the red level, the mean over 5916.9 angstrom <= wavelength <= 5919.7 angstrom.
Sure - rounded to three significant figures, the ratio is 1.29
